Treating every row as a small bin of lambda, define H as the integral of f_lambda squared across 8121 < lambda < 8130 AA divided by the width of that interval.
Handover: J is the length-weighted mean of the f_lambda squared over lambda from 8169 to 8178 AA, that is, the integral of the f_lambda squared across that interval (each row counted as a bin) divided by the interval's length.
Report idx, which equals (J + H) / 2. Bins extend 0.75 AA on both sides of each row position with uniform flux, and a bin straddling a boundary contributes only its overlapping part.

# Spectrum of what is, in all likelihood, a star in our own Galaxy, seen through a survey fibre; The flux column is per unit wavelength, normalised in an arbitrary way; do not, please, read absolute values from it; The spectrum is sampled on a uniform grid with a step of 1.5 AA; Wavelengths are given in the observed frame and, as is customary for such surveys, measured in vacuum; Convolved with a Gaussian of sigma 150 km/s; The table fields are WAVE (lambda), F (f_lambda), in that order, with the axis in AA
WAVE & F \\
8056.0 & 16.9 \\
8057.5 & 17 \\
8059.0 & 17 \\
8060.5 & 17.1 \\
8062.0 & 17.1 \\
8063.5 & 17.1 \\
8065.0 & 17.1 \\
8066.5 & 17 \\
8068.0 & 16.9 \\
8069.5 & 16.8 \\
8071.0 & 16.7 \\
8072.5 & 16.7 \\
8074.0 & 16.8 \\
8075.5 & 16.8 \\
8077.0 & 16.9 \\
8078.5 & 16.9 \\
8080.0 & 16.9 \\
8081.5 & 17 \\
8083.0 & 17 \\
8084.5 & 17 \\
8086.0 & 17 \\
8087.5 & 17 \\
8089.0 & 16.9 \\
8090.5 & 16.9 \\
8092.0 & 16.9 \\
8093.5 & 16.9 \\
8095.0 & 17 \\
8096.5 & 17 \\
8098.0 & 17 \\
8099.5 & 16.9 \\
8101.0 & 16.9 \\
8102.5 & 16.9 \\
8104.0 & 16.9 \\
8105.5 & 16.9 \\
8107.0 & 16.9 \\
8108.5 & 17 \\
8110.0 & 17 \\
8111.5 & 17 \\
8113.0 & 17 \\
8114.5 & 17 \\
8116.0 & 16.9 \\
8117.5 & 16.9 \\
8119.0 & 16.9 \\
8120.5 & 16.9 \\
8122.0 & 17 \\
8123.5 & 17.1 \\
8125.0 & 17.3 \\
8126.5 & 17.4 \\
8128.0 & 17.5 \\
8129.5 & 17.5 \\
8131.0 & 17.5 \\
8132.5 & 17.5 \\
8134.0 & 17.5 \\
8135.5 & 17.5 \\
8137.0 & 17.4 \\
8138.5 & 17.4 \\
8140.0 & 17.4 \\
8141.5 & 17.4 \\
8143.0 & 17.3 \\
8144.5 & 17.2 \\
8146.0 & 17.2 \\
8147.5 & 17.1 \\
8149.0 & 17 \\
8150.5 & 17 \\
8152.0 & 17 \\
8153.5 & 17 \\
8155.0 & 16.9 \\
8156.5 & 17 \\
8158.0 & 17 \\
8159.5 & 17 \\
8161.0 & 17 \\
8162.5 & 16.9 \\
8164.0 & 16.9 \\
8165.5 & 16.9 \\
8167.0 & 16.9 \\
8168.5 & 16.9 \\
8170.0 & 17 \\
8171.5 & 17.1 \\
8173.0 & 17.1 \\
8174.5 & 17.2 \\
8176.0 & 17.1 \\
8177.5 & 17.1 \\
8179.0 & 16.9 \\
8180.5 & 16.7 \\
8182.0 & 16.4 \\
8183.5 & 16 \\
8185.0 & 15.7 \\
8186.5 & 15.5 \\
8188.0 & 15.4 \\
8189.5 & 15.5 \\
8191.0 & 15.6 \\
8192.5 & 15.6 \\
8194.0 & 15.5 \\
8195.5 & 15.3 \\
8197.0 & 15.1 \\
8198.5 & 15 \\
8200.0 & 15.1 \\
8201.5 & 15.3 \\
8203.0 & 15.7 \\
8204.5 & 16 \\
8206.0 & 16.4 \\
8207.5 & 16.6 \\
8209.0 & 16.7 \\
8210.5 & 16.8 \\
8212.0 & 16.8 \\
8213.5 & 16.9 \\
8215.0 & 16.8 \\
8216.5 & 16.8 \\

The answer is 295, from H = 299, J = 292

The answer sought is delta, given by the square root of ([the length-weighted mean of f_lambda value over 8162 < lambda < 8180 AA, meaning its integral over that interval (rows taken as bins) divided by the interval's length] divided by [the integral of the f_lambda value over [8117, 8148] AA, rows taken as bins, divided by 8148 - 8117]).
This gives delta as 0.99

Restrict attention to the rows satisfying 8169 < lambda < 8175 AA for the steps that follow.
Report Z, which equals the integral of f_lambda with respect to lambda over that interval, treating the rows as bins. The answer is 103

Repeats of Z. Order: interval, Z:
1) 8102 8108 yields 101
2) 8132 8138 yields 105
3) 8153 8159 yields 102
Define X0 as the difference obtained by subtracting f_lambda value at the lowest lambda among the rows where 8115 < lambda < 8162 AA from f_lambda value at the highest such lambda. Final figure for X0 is 0.1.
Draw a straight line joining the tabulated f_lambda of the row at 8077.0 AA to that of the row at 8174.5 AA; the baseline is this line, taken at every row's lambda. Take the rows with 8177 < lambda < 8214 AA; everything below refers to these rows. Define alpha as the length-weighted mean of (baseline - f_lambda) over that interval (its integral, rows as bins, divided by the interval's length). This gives 1.3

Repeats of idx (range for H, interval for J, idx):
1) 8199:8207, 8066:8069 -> 267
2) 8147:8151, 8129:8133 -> 298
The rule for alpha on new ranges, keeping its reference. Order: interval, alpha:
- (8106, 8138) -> -0.1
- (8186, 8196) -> 1.8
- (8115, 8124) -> 0.1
